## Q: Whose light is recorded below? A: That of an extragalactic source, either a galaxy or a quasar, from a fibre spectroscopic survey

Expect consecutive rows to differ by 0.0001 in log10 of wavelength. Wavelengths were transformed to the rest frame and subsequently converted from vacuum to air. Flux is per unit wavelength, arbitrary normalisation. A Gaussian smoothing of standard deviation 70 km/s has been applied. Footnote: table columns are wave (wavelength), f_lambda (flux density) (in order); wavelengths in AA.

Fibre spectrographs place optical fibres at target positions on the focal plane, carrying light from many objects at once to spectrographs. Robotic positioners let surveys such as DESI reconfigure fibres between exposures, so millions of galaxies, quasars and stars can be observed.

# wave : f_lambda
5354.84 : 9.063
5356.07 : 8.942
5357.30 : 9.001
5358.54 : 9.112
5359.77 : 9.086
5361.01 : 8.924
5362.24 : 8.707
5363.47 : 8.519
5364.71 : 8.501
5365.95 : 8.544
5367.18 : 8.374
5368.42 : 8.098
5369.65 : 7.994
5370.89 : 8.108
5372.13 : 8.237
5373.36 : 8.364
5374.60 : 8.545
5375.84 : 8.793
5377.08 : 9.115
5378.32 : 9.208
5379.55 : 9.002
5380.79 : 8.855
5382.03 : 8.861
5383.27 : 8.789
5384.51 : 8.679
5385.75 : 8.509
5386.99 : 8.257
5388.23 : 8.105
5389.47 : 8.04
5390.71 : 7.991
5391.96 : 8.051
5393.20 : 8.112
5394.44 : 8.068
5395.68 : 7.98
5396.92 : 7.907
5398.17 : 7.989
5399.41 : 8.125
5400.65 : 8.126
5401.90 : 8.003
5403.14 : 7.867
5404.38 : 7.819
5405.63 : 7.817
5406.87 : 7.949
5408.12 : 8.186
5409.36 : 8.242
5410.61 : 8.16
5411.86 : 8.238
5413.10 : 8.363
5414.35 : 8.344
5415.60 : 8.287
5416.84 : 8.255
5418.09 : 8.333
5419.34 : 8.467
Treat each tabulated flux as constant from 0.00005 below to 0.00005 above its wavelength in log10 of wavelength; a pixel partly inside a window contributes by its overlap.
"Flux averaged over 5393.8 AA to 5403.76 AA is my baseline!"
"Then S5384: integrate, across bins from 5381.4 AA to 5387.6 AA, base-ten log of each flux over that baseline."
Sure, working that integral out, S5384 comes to 0.20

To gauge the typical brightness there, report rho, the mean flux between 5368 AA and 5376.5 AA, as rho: 8.31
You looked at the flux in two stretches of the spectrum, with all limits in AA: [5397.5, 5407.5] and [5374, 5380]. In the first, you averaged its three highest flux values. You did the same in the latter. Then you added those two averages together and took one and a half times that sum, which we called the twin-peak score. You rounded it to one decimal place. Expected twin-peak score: 25.8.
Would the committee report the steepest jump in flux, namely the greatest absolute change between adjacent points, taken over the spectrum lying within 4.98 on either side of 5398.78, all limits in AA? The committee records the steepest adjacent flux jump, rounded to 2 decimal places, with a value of 0.14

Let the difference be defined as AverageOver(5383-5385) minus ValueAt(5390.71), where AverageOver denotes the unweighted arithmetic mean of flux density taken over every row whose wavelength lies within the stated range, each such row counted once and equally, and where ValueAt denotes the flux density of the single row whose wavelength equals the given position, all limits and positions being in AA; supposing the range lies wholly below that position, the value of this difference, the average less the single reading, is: 0.74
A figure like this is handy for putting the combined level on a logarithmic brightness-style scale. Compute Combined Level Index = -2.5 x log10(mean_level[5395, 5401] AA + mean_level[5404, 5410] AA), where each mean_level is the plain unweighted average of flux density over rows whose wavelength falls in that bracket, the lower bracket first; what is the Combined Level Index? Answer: -3.01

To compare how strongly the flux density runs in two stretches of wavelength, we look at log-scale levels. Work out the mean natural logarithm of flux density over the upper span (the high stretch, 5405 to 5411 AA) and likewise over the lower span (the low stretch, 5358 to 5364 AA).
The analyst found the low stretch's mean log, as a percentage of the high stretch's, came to 105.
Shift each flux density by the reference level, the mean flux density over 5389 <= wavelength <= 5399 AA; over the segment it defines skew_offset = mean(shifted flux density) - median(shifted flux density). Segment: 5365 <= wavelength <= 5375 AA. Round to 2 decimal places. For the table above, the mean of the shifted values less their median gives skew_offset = -0.02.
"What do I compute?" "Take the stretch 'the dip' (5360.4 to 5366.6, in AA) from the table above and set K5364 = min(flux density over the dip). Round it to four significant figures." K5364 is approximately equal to 8.501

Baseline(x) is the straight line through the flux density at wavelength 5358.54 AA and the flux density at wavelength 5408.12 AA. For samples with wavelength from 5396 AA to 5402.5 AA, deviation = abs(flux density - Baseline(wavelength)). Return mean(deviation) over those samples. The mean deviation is 0.32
